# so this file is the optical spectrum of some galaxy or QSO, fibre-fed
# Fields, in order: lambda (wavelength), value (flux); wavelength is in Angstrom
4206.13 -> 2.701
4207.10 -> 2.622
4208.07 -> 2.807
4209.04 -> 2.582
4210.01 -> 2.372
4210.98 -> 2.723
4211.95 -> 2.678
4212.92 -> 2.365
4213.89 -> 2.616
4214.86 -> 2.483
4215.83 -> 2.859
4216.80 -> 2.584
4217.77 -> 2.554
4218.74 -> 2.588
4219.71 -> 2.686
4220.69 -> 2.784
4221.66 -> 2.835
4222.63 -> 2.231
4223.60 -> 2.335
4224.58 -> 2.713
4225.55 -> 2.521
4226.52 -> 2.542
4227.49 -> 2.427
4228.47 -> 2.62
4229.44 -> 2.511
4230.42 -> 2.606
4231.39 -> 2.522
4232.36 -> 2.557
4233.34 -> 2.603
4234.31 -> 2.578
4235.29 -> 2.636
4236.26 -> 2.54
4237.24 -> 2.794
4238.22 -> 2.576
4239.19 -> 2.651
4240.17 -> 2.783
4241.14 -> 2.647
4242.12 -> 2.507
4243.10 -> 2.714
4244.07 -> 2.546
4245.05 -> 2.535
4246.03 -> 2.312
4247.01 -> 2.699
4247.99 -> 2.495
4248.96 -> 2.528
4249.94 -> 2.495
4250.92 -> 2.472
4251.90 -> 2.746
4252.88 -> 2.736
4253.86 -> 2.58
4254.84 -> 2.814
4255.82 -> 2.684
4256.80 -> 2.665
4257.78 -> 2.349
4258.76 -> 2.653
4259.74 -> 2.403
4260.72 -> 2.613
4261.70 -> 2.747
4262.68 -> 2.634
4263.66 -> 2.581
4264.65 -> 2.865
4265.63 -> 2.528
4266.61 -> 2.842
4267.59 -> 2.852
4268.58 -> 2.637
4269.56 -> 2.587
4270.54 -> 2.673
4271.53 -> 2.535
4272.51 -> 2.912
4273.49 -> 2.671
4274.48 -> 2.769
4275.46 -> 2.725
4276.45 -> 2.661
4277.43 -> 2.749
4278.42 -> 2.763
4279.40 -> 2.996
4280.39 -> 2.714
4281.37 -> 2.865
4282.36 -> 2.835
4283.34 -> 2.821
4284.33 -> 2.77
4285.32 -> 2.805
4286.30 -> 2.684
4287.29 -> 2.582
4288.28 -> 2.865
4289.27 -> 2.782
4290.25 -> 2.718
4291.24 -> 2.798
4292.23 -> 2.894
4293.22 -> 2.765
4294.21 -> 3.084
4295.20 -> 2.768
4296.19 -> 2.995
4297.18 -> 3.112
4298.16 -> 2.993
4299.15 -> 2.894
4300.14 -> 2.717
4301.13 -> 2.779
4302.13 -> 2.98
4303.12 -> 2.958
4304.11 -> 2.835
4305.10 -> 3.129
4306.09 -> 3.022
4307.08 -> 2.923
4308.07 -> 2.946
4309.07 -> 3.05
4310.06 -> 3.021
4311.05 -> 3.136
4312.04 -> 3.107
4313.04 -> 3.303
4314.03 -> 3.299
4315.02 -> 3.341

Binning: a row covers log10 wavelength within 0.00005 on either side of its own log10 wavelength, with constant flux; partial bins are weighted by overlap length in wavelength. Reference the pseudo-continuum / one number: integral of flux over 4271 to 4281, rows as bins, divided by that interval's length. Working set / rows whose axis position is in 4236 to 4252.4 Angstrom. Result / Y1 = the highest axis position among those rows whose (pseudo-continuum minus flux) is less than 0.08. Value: 4251.90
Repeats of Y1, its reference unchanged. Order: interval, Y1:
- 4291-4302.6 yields 4302.13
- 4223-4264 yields 4261.70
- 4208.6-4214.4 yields 4211.95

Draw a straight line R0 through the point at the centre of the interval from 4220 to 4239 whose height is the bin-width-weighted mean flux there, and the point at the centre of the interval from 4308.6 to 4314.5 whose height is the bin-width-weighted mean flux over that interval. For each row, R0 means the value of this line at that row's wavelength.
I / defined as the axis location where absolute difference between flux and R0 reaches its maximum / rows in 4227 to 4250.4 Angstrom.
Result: 4246.03 Angstrom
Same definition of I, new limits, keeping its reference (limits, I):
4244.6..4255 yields 4246.03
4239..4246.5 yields 4246.03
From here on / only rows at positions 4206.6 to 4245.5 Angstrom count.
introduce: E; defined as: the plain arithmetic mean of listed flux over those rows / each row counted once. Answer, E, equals 2.60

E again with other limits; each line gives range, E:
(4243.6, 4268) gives 2.61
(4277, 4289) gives 2.79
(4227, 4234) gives 2.55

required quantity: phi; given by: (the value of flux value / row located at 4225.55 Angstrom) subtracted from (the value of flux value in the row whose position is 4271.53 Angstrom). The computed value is 0.0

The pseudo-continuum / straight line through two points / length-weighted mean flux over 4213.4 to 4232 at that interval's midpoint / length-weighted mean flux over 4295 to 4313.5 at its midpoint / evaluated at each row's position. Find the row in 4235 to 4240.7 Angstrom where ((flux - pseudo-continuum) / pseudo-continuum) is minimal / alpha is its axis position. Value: 4236.26 Angstrom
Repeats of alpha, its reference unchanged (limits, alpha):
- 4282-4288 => 4287.29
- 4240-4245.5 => 4242.12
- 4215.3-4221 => 4217.77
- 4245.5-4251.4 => 4246.03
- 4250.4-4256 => 4250.92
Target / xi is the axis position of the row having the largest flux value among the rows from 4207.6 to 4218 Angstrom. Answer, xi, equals 4215.83 Angstrom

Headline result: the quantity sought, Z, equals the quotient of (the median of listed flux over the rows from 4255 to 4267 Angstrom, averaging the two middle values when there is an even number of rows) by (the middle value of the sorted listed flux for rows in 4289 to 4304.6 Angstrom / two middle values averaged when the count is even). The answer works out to 0.92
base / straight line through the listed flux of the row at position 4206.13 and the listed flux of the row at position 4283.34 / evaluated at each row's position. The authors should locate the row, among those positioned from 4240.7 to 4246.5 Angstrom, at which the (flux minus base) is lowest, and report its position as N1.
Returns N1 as 4246.03 Angstrom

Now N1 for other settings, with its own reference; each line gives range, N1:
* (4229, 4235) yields 4229.44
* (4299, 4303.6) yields 4300.14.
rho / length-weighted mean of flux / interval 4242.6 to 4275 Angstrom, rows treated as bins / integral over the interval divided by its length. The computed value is 2.63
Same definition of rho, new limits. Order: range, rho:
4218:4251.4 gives 2.58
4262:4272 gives 2.67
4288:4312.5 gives 2.93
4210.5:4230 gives 2.58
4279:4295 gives 2.81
